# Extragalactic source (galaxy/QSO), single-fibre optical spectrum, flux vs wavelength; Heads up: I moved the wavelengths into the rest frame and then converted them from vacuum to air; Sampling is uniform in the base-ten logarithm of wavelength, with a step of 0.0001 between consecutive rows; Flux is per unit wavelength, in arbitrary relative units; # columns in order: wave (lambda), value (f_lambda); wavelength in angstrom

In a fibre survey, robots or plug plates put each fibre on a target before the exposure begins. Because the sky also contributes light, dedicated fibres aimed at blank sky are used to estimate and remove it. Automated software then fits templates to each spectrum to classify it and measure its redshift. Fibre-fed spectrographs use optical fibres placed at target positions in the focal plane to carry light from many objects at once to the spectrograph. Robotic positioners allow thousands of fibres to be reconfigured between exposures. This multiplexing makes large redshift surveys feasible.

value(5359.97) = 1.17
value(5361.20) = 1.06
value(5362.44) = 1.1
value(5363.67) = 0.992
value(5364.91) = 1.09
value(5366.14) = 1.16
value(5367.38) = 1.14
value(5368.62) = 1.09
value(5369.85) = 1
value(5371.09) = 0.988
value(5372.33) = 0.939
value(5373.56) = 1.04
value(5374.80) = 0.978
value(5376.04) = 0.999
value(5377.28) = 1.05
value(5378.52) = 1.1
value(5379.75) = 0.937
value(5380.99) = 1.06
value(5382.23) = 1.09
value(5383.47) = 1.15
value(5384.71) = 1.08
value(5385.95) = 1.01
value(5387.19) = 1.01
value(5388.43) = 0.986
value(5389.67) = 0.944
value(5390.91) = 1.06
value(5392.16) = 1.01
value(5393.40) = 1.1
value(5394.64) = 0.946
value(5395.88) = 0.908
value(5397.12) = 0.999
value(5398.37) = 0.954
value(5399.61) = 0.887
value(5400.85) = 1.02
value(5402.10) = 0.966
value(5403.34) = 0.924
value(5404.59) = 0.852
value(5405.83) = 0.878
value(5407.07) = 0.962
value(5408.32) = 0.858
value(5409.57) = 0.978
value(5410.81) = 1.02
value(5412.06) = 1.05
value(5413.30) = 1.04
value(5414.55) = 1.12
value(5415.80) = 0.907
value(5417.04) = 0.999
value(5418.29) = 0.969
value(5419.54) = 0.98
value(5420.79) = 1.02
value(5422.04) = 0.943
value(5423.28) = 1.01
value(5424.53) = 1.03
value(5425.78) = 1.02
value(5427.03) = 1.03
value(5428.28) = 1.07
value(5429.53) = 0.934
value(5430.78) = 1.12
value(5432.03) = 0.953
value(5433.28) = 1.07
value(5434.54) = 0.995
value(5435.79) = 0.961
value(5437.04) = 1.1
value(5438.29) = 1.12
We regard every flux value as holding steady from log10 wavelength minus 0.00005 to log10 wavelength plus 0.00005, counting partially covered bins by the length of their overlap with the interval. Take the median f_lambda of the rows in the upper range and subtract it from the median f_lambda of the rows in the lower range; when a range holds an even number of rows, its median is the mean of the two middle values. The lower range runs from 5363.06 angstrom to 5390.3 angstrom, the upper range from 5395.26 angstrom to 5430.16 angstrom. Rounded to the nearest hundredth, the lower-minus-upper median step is 0.05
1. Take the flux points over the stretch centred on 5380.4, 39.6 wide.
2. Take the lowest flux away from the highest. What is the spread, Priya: 0.27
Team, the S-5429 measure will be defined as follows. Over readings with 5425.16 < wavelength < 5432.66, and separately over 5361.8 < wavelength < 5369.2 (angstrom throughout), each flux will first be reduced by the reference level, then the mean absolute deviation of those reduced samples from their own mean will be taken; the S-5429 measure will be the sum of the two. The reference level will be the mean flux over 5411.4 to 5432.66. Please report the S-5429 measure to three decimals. 0.090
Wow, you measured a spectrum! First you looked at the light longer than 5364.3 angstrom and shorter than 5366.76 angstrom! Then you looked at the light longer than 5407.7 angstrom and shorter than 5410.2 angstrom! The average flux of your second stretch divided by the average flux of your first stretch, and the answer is 0.82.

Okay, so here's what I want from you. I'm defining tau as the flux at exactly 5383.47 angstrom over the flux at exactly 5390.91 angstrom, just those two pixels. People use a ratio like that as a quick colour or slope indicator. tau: 1.08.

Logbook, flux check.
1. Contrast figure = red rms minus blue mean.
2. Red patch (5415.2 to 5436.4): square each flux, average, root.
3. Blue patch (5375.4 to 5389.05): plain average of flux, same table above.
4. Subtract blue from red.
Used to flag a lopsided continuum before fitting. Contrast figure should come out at -0.041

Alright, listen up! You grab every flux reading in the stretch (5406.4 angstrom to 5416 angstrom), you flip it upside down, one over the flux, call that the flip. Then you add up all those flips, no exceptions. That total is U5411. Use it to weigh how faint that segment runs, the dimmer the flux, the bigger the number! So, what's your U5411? 8.12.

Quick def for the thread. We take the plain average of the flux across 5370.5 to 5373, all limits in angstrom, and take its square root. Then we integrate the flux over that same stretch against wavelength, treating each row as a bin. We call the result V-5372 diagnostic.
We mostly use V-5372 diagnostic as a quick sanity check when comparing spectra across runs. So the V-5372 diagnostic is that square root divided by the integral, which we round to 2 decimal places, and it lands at 0.41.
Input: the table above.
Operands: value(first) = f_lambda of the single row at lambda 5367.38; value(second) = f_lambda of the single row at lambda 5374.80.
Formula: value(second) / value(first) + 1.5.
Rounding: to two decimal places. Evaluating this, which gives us 2.36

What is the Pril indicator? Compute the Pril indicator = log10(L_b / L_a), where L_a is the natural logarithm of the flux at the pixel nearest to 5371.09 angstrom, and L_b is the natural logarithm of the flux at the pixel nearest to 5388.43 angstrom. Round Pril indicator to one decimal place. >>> 0.1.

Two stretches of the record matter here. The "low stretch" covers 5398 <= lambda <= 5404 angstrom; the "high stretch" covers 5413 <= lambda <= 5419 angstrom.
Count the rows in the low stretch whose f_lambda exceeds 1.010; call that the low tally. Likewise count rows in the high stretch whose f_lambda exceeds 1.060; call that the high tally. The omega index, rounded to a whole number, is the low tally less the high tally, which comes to 0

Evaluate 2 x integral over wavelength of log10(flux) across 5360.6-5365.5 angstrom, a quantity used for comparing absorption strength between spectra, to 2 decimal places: 0.25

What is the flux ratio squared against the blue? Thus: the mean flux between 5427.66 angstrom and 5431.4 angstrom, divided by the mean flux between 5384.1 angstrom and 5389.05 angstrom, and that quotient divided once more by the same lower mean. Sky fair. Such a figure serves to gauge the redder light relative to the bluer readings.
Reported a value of 1.00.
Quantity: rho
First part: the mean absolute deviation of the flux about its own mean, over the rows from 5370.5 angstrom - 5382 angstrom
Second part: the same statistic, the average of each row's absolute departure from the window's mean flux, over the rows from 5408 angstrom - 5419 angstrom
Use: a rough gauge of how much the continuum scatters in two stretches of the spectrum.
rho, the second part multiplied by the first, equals 0.0027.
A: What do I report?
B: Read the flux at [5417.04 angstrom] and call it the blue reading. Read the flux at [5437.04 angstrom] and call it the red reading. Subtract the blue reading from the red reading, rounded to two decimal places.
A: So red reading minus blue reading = 0.10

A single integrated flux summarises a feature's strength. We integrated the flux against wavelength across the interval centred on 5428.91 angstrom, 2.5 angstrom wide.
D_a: 2.51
